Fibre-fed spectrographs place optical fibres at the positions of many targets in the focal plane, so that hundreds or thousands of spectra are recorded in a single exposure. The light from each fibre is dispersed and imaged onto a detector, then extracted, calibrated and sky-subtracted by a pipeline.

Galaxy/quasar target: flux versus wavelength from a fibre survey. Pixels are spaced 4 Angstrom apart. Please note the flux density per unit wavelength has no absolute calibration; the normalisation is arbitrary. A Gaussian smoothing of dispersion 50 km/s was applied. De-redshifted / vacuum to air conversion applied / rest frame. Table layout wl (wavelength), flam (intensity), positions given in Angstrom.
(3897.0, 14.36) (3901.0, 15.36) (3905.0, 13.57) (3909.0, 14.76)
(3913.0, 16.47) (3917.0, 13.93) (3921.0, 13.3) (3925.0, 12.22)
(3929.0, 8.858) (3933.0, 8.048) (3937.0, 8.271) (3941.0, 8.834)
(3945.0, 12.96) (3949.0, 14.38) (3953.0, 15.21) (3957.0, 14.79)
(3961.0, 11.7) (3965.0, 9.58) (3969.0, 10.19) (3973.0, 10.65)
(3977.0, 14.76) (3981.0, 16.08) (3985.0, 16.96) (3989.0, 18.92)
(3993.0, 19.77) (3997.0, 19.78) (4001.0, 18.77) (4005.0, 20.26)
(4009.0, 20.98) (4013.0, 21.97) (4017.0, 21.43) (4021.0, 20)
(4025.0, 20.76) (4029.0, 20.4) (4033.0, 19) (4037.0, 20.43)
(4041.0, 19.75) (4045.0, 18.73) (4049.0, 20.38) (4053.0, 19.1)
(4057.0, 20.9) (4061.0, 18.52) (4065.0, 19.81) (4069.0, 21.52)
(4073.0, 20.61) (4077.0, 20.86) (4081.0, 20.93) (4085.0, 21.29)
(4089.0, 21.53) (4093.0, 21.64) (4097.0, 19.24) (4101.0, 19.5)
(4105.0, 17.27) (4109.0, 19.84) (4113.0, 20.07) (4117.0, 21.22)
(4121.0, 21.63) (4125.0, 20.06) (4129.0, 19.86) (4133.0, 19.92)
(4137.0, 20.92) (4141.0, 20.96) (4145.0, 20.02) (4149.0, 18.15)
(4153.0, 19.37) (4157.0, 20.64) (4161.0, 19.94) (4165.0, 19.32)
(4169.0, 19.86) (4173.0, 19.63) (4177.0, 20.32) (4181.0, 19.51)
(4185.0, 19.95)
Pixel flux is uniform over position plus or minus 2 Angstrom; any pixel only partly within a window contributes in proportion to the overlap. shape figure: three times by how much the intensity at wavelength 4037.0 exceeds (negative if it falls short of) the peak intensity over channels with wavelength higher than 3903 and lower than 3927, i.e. 12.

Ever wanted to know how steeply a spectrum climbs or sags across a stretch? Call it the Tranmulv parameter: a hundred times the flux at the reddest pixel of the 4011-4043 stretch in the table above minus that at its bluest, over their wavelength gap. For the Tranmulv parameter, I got -8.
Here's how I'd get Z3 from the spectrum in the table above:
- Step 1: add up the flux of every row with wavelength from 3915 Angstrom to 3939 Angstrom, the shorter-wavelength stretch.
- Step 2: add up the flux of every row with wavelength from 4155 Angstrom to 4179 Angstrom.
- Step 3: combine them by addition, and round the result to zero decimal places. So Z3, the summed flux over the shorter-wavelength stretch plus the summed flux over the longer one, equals 184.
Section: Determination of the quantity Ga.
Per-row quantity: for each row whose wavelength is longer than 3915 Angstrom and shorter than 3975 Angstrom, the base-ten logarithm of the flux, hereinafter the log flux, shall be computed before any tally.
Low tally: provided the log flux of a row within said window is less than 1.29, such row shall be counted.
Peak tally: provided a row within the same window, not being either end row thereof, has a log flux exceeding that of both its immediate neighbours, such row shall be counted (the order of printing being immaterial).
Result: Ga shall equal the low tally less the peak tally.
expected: 14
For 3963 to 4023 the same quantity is 6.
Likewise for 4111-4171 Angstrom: 0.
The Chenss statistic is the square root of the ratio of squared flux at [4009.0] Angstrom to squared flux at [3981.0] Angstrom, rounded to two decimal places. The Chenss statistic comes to 1.30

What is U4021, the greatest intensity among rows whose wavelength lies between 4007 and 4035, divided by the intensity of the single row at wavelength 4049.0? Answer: 1.08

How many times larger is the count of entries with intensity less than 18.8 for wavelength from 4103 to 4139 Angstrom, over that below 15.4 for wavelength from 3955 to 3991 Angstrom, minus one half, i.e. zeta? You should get -0.33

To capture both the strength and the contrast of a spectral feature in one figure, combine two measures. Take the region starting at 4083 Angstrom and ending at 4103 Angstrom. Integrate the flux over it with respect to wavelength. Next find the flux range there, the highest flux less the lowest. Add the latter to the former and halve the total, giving 208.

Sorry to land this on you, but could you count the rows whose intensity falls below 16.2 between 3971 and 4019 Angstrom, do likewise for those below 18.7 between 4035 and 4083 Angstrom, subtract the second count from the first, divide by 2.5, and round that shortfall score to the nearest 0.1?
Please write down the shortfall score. 0.8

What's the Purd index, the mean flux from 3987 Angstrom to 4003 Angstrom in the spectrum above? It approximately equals 19.3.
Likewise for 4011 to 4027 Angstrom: 21.0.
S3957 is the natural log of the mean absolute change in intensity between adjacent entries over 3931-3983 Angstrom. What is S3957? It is 0.47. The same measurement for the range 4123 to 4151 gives -0.38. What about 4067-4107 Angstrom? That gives -0.28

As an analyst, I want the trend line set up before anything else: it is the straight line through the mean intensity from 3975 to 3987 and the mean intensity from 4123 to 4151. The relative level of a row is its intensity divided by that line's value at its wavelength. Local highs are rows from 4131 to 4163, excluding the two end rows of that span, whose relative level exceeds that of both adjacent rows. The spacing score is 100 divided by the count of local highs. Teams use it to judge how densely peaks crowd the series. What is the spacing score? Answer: 50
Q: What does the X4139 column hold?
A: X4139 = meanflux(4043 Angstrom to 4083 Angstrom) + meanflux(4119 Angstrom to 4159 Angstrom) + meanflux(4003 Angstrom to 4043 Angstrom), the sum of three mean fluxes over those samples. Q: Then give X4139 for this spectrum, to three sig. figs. 60.8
